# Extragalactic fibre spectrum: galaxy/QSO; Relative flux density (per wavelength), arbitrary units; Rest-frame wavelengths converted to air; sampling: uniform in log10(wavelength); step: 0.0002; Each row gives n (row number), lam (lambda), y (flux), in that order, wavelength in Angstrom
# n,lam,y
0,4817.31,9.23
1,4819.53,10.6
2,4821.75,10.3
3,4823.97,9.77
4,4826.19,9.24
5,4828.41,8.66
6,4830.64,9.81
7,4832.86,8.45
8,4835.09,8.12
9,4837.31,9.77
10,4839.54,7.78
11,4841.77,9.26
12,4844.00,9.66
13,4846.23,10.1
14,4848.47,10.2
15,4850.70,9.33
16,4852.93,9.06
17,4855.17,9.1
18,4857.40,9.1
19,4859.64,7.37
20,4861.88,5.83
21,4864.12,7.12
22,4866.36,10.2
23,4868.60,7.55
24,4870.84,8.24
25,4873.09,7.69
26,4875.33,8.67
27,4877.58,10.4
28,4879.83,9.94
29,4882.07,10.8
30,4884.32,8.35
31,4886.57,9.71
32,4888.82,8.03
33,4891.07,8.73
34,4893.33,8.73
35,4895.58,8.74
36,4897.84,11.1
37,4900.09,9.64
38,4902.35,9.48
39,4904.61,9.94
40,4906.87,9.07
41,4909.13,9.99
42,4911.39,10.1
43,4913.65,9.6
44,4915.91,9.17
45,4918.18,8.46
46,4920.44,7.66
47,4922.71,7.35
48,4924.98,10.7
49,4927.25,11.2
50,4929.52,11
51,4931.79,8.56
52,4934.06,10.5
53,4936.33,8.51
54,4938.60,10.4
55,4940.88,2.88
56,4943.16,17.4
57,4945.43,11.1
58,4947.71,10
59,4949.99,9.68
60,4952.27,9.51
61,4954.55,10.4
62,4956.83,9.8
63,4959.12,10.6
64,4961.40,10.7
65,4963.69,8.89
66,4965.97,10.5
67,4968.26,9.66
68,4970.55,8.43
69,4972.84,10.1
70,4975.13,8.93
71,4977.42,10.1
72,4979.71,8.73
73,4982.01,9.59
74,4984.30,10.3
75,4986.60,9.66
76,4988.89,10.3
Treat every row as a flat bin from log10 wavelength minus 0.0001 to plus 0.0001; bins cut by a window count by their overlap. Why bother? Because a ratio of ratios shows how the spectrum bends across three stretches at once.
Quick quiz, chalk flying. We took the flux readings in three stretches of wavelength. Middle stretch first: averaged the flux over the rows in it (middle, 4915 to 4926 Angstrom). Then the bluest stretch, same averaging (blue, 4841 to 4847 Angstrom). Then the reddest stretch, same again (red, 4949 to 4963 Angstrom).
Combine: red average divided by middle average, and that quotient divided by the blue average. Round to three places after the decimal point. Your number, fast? 0.121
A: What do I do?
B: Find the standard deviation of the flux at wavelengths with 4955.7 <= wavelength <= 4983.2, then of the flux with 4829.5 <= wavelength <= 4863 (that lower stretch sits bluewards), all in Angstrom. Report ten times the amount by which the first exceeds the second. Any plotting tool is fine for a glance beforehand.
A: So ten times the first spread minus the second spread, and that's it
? -4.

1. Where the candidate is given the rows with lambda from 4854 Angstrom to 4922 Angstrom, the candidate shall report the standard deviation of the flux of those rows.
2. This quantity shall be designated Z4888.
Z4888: 1.2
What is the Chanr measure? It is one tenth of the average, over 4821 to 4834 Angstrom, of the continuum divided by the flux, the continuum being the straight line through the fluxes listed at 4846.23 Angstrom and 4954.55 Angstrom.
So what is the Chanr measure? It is 0.108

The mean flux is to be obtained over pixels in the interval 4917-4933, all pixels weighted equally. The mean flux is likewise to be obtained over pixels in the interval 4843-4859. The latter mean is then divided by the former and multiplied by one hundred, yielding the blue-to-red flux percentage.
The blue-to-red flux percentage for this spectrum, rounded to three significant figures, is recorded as 102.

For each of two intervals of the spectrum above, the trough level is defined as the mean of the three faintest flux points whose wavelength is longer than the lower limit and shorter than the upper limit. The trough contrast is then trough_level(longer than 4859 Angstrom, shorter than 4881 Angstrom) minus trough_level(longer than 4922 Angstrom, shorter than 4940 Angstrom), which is -1.4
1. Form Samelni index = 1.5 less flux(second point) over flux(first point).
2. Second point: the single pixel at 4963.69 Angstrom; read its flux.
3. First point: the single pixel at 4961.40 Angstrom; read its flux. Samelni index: 0.7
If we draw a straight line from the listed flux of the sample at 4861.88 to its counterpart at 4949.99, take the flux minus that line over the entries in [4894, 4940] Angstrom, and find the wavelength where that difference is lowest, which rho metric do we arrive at 4922.71 Angstrom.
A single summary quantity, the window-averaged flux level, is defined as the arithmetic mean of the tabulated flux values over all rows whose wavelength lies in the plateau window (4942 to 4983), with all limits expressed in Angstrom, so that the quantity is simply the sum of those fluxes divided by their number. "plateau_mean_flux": 10.2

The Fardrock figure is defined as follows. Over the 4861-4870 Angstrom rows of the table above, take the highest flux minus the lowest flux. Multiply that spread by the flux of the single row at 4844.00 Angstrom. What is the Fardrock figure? 42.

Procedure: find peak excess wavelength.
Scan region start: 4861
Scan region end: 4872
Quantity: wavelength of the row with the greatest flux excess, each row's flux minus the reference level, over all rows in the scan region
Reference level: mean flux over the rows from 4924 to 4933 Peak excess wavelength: 4866.36 Angstrom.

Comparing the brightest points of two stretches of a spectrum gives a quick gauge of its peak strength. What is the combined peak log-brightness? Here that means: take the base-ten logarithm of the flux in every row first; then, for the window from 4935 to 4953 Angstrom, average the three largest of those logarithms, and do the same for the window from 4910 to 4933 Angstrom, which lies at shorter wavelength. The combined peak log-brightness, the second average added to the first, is 2.14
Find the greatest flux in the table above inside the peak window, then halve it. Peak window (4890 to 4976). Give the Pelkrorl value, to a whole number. 9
